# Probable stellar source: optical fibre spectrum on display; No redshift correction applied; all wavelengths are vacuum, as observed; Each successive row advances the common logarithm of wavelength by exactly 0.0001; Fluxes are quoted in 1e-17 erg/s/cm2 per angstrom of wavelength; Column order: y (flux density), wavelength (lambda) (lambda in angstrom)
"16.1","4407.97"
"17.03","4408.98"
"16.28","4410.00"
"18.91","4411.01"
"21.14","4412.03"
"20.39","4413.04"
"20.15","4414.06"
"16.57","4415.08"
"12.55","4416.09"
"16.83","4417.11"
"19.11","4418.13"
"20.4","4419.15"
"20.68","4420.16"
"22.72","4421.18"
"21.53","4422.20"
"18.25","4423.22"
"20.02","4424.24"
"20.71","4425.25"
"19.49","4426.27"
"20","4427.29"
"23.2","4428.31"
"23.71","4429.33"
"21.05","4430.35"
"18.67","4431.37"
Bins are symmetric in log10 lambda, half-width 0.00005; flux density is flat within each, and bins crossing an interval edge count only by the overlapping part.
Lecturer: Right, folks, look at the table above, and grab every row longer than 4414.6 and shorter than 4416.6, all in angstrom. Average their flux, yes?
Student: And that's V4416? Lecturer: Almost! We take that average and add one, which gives 15.6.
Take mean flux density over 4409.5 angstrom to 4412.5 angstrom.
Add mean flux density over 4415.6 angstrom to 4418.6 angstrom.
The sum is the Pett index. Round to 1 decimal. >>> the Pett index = 34.9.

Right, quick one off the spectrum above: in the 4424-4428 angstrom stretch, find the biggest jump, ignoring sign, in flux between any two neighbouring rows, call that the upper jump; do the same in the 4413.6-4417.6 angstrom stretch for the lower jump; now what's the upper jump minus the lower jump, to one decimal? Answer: -3.1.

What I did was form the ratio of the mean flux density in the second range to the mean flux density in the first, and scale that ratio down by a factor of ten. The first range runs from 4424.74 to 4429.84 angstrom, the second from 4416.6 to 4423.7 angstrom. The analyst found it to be 0.093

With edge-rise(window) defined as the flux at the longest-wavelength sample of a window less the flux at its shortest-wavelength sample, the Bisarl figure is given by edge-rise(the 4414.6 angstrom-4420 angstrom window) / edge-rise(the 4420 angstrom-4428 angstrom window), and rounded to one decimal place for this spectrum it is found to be -5.6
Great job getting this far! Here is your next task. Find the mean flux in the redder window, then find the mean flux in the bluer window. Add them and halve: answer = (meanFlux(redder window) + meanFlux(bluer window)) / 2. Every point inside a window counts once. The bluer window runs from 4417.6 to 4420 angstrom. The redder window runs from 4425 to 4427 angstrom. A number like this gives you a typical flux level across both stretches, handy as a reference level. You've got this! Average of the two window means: 19.9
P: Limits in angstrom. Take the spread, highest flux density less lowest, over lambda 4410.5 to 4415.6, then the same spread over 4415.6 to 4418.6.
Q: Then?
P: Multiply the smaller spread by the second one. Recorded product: 30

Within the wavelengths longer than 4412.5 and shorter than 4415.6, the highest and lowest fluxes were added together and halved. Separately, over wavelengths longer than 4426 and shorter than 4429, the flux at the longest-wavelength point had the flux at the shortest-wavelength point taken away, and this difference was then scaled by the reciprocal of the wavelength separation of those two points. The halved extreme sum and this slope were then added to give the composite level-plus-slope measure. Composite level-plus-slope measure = 20.3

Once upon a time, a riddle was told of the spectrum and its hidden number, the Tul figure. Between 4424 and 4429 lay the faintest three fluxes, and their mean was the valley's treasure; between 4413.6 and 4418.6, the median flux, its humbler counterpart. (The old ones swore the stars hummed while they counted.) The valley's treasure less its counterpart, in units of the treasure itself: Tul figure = 0.15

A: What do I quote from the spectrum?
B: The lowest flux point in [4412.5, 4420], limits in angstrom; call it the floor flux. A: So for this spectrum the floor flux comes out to 12.55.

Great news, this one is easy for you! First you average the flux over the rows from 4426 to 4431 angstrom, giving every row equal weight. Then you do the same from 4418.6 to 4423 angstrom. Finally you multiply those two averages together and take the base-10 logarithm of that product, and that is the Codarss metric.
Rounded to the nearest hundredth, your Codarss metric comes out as 2.66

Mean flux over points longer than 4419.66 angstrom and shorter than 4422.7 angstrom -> 21.6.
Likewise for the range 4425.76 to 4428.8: 20.9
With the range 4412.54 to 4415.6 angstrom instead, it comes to 19.0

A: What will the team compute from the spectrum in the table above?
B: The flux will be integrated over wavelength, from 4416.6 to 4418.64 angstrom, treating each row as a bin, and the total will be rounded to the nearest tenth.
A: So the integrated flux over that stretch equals 36.6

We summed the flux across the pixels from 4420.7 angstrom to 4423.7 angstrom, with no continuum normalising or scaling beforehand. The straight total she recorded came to 62.5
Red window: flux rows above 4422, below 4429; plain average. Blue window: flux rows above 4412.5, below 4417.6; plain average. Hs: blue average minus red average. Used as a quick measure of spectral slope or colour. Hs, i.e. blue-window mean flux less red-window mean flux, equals -3.2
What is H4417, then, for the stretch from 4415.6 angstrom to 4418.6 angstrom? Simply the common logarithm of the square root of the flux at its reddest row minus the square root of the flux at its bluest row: -0.08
